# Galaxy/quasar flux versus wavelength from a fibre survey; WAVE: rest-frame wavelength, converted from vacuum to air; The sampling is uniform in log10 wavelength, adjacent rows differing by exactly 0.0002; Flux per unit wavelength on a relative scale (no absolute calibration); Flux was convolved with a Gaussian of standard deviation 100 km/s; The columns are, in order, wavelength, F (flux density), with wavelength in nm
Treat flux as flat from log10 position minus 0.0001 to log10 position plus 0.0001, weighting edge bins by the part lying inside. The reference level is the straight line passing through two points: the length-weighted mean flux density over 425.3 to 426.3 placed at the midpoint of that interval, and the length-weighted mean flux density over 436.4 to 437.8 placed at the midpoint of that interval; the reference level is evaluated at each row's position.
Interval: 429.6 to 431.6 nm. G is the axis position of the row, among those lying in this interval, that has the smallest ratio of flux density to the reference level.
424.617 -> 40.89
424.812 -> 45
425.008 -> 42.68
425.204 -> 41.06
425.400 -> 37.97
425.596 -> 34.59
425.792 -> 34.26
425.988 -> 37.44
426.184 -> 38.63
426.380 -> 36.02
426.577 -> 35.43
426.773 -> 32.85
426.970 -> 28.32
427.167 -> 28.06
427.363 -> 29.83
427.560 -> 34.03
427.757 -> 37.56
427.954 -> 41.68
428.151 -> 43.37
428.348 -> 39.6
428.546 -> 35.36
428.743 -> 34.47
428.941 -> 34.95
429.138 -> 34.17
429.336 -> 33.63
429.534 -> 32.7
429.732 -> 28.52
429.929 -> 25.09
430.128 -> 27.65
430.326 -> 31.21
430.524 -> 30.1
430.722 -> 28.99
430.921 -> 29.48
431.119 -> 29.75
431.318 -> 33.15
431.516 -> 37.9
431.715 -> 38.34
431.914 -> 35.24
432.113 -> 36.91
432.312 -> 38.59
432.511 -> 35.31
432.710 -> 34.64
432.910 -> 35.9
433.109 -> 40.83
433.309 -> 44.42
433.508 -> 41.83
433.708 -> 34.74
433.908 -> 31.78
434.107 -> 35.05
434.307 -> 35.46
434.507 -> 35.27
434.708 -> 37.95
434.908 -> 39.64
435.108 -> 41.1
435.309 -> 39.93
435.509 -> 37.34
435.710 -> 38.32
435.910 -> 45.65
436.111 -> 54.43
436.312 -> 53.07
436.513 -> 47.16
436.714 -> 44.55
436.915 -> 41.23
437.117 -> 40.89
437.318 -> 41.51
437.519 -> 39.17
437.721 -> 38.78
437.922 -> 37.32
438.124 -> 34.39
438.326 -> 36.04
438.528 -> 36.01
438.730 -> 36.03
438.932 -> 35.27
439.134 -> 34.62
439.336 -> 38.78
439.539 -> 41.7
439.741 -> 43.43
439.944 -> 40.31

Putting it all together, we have 429.929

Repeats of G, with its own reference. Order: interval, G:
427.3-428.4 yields 427.363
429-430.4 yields 429.929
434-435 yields 434.107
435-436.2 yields 435.509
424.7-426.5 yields 425.792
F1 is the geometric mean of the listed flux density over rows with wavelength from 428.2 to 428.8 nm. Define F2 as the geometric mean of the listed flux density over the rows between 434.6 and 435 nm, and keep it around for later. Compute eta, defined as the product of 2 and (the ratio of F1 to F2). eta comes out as 1.88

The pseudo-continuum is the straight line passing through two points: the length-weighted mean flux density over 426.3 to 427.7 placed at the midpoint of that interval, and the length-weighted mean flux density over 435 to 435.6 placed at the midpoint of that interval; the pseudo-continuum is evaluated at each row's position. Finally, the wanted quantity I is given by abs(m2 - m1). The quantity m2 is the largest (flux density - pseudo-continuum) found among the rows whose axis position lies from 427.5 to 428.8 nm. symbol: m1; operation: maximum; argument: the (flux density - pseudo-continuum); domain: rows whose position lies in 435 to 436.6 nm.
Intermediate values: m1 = 14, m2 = 10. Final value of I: 4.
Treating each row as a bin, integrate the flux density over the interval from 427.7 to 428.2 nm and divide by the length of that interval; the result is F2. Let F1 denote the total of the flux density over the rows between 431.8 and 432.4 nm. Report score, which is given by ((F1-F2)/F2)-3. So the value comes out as -1.29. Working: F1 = 111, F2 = 41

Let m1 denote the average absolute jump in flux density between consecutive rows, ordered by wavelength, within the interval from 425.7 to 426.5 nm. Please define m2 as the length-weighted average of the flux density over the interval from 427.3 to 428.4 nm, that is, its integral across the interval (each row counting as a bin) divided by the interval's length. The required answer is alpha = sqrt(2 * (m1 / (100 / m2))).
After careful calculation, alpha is 1.33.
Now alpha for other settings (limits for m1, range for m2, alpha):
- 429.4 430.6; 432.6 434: 1.50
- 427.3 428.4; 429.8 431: 1.41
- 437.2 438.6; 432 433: 1.03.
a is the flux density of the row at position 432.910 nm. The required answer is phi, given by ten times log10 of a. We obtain 15.6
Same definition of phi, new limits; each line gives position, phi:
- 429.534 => 15.1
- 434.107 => 15.4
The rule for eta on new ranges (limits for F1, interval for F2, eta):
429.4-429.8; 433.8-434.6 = 1.78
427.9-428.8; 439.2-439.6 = 1.93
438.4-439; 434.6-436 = 1.79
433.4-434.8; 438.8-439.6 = 1.92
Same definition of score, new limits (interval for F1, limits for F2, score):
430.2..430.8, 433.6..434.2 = -1.34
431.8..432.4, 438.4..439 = -0.91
